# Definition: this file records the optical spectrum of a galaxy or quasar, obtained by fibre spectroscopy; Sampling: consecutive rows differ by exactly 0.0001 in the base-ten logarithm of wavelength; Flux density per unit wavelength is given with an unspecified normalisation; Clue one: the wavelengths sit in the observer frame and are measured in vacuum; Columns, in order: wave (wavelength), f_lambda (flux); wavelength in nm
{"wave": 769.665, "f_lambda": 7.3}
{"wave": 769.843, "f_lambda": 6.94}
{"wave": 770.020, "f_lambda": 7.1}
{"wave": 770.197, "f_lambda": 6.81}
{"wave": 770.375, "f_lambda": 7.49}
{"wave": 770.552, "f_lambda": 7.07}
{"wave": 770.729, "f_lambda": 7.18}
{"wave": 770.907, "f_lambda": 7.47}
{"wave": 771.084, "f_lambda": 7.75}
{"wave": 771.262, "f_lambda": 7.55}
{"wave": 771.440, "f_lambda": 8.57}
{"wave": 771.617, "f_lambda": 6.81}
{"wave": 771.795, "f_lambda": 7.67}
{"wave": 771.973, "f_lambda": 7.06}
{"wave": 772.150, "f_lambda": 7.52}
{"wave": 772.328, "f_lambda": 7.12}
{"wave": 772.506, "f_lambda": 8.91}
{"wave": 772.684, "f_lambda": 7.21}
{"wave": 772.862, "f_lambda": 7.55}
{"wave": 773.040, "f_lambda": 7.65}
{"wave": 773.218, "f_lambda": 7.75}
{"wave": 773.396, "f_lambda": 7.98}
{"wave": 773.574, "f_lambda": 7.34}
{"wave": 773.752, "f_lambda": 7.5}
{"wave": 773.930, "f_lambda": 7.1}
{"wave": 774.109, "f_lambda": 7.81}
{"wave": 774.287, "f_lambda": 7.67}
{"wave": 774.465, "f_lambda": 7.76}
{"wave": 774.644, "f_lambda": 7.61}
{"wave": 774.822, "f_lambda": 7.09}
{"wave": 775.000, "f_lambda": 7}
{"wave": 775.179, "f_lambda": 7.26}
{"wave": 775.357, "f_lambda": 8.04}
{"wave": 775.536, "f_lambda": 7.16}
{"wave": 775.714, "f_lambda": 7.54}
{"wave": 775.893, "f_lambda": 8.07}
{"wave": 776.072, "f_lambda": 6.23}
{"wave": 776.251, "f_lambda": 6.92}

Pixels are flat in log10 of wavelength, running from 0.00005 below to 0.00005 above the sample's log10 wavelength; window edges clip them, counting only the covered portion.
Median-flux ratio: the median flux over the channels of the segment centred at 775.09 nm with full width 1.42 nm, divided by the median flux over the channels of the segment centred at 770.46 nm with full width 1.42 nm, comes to 1.04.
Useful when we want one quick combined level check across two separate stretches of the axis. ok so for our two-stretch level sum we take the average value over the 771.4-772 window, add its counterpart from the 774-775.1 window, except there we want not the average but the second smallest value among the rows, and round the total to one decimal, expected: 14.6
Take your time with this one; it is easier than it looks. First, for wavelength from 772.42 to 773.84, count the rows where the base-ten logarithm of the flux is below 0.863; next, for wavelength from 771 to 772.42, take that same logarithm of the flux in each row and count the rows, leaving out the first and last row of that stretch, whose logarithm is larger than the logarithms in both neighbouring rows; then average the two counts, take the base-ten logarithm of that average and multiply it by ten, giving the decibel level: 3.0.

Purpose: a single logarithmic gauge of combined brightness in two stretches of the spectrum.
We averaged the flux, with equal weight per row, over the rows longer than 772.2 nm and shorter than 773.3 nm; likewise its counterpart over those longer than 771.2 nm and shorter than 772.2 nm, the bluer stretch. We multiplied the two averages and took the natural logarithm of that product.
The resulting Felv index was 4.06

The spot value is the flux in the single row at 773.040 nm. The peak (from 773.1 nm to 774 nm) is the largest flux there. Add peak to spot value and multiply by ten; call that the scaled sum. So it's 156.3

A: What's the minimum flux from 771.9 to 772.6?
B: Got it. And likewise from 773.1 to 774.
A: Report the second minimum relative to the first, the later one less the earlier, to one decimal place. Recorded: 0.0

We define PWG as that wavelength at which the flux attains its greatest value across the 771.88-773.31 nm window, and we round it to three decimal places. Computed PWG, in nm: 772.506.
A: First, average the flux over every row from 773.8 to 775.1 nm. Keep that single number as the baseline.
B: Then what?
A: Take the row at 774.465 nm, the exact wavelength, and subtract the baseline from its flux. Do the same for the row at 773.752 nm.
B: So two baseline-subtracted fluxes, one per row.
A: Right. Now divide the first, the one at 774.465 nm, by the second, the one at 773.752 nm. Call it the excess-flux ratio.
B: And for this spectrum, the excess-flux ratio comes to 5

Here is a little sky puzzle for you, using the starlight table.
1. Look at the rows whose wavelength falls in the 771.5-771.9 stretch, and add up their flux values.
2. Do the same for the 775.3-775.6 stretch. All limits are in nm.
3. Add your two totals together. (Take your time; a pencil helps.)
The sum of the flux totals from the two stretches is 29.7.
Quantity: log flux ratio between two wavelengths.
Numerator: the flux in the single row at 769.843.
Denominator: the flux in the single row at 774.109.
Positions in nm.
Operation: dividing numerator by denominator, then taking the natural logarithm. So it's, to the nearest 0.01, -0.12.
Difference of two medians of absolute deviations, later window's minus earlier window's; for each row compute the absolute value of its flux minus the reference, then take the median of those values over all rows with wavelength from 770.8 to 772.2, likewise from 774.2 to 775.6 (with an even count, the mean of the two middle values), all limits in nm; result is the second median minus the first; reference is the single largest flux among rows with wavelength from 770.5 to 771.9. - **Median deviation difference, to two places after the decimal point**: 0.10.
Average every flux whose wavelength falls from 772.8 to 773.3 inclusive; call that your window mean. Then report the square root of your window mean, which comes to 2.77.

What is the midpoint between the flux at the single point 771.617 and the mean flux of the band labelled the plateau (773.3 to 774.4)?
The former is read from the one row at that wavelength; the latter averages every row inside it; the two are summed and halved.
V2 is 7.19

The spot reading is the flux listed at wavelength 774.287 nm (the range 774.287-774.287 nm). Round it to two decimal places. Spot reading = 7.67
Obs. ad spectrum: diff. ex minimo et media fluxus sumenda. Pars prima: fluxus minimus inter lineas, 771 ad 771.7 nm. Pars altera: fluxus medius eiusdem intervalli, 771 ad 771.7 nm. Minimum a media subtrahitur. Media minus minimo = 0.86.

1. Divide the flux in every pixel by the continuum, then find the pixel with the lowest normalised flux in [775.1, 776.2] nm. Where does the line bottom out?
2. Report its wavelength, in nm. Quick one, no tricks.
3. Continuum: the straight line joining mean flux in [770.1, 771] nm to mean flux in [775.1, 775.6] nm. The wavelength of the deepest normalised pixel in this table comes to 776.072 nm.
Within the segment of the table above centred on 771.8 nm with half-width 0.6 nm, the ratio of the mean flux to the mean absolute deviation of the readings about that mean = 18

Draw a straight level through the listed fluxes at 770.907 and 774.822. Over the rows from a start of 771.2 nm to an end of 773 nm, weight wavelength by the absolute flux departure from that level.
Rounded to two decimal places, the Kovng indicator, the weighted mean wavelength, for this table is 772.04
